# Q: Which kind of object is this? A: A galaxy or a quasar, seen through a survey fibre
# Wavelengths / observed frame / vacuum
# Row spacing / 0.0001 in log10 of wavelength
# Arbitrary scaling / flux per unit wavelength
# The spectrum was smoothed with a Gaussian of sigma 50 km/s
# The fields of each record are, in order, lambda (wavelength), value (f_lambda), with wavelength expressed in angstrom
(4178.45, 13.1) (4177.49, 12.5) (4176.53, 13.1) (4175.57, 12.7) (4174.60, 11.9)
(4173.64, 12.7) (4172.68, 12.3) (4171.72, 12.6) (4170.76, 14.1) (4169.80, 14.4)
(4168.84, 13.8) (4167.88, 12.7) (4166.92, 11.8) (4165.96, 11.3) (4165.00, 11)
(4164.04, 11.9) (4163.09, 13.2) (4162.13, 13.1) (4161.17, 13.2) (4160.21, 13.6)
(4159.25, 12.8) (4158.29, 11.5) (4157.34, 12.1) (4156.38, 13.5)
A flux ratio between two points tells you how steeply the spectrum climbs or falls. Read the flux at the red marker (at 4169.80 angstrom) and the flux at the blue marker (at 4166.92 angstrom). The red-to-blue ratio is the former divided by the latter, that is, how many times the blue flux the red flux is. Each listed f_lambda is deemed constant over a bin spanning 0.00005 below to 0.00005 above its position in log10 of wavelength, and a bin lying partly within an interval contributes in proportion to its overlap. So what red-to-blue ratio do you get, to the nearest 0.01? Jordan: 1.22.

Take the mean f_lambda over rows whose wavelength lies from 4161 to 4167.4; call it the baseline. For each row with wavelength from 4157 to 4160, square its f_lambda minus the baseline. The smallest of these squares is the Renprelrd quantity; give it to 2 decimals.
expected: 0.01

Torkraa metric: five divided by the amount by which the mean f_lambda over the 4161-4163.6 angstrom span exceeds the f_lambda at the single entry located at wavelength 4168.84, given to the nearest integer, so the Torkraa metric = -8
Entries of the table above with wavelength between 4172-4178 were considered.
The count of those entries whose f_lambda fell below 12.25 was 1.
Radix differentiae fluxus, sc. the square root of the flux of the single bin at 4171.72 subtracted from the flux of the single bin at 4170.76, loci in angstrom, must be 1.22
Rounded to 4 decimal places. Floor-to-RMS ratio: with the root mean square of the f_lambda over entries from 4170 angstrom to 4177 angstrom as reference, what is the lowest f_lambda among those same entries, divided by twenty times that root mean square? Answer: 0.0465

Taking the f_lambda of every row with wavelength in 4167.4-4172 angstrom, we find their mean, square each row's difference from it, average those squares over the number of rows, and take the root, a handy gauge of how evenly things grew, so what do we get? 0.74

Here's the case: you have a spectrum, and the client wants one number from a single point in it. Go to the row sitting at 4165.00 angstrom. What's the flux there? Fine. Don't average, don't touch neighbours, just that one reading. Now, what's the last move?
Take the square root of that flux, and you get 3.32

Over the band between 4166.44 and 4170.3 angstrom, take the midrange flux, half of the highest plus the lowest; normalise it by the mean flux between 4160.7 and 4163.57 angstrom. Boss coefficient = 0.99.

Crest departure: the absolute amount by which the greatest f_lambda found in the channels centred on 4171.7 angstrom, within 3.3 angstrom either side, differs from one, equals 13.4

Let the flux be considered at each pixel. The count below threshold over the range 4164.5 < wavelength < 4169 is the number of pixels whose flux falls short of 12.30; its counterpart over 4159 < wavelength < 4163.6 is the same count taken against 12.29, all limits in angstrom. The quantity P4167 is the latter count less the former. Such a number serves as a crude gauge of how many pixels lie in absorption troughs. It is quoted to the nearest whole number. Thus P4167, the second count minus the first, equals -3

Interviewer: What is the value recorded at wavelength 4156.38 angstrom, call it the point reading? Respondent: 13.5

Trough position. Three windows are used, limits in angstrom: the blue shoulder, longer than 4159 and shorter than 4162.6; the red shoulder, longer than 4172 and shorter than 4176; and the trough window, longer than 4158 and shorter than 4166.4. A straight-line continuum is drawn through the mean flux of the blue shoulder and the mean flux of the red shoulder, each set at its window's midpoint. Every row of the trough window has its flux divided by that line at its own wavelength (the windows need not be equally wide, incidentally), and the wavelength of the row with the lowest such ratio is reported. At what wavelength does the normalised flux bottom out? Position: 4165.00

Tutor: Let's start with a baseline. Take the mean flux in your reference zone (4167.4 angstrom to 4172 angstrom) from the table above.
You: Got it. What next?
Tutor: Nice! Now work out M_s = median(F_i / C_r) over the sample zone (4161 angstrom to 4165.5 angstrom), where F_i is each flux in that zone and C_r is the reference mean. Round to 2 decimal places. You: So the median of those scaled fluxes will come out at 0.97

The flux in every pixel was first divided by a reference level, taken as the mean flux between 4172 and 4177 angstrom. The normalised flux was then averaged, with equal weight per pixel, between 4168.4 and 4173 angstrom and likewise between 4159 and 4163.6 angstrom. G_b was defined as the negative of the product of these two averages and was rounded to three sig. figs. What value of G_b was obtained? -1.13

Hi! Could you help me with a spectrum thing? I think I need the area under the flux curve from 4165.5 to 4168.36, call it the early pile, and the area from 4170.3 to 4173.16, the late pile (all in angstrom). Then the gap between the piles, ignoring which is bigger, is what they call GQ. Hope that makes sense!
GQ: 3.1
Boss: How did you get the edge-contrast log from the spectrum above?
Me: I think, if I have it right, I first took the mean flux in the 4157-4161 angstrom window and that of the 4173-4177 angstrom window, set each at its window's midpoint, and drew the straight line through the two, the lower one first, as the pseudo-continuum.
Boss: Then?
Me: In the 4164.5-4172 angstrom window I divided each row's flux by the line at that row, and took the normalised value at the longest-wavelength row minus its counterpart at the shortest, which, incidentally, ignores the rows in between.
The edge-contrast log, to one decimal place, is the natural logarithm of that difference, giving -2.1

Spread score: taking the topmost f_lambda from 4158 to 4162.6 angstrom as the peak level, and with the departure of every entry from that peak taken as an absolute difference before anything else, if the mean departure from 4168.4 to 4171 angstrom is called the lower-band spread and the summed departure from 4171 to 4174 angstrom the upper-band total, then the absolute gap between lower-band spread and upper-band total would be 3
